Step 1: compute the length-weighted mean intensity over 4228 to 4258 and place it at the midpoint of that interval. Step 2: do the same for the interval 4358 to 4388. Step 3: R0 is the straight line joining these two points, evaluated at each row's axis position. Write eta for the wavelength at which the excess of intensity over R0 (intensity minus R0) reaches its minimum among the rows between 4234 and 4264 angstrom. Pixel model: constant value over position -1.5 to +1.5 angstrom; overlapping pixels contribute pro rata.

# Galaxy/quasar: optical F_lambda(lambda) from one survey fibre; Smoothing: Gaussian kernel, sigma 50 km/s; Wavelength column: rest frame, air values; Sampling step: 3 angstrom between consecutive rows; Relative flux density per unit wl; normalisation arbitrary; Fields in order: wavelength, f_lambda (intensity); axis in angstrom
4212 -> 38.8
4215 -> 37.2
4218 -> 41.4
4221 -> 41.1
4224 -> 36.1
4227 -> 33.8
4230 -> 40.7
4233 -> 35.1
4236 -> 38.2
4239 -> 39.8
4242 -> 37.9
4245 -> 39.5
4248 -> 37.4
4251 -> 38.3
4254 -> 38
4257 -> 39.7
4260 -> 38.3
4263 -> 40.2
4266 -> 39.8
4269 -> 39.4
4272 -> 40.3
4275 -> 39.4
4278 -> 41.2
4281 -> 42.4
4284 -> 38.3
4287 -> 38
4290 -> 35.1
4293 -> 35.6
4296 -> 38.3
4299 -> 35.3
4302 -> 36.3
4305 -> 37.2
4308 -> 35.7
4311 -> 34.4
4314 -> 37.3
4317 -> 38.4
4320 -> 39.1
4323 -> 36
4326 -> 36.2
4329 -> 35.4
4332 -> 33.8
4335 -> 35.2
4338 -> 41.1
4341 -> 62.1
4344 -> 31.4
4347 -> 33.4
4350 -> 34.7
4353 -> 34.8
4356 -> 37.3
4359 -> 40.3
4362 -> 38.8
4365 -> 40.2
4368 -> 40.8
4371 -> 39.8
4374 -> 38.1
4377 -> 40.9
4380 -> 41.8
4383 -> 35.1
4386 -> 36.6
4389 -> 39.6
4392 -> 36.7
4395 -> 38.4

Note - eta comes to 4248 angstrom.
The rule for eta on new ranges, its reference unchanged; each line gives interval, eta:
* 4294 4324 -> 4311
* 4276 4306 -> 4290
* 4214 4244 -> 4227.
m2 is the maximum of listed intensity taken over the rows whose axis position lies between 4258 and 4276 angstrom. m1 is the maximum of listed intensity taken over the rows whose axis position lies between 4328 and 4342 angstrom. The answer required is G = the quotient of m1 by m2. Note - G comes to 1.54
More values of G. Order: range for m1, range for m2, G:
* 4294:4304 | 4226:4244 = 0.94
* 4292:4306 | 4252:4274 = 0.95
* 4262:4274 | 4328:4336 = 1.14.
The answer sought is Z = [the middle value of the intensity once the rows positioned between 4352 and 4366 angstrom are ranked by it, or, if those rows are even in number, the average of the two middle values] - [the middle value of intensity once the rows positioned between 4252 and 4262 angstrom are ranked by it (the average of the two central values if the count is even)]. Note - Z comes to 0.5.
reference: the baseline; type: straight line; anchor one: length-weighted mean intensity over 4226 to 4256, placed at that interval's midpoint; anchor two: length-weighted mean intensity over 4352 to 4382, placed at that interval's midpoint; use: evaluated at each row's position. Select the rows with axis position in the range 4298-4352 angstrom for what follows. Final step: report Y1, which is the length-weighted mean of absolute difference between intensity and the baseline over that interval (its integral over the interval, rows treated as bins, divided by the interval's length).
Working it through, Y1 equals 4.3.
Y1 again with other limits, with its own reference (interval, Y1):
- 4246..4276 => 1.1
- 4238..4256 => 0.7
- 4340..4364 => 5.6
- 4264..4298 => 1.8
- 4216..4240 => 2.5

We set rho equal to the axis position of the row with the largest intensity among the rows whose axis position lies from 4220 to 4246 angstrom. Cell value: 4221 angstrom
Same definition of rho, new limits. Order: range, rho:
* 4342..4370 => 4368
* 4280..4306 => 4281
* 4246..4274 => 4272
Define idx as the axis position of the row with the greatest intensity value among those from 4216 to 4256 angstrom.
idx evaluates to 4218 angstrom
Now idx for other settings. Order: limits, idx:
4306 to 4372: 4341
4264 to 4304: 4281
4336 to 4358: 4341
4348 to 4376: 4368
